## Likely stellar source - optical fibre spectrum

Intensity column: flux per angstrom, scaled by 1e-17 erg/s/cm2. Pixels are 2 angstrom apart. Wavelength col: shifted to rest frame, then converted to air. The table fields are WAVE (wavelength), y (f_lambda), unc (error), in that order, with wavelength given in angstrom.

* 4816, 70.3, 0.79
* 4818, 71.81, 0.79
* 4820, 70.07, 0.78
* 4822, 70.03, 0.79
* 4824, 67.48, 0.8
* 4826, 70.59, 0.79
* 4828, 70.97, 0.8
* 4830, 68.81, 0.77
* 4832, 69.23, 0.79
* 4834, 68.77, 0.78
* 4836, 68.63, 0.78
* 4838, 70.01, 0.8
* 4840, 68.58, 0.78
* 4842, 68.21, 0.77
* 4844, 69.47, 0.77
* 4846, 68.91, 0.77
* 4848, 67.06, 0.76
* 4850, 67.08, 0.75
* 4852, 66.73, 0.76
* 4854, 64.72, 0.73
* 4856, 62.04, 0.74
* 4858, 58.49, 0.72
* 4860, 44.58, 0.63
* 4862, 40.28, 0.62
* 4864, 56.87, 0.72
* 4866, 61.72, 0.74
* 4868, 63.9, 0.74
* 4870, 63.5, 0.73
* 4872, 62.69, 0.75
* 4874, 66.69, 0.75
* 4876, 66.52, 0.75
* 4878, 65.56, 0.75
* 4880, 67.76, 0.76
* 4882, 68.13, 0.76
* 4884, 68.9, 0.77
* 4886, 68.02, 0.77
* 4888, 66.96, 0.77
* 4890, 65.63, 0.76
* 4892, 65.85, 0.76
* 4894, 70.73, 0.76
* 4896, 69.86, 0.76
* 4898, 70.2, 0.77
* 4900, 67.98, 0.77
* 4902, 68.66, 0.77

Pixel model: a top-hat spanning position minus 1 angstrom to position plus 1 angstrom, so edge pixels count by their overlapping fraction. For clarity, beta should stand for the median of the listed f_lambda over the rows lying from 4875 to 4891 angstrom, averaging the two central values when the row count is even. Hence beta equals 67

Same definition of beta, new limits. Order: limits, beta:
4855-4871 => 60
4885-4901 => 68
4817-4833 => 70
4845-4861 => 66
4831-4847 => 69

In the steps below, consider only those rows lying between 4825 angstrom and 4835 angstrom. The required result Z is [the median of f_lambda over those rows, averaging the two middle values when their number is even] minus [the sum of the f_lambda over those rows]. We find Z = -279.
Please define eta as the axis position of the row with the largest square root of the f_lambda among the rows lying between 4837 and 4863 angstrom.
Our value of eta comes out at 4838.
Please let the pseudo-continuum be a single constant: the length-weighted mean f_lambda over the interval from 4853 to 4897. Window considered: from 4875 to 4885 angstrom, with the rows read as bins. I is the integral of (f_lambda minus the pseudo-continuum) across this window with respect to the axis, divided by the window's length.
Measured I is 4.2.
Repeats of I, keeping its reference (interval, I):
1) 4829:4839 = 5.9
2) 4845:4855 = 3.7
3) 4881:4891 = 4.4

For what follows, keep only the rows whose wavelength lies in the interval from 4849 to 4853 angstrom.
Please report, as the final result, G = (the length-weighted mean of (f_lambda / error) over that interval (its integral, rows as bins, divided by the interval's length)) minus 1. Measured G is 87.6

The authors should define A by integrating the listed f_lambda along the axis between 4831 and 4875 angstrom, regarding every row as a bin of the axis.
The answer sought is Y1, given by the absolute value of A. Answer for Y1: 2796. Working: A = 2796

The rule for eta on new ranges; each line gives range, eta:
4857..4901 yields 4894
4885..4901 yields 4894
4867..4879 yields 4874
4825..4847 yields 4828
